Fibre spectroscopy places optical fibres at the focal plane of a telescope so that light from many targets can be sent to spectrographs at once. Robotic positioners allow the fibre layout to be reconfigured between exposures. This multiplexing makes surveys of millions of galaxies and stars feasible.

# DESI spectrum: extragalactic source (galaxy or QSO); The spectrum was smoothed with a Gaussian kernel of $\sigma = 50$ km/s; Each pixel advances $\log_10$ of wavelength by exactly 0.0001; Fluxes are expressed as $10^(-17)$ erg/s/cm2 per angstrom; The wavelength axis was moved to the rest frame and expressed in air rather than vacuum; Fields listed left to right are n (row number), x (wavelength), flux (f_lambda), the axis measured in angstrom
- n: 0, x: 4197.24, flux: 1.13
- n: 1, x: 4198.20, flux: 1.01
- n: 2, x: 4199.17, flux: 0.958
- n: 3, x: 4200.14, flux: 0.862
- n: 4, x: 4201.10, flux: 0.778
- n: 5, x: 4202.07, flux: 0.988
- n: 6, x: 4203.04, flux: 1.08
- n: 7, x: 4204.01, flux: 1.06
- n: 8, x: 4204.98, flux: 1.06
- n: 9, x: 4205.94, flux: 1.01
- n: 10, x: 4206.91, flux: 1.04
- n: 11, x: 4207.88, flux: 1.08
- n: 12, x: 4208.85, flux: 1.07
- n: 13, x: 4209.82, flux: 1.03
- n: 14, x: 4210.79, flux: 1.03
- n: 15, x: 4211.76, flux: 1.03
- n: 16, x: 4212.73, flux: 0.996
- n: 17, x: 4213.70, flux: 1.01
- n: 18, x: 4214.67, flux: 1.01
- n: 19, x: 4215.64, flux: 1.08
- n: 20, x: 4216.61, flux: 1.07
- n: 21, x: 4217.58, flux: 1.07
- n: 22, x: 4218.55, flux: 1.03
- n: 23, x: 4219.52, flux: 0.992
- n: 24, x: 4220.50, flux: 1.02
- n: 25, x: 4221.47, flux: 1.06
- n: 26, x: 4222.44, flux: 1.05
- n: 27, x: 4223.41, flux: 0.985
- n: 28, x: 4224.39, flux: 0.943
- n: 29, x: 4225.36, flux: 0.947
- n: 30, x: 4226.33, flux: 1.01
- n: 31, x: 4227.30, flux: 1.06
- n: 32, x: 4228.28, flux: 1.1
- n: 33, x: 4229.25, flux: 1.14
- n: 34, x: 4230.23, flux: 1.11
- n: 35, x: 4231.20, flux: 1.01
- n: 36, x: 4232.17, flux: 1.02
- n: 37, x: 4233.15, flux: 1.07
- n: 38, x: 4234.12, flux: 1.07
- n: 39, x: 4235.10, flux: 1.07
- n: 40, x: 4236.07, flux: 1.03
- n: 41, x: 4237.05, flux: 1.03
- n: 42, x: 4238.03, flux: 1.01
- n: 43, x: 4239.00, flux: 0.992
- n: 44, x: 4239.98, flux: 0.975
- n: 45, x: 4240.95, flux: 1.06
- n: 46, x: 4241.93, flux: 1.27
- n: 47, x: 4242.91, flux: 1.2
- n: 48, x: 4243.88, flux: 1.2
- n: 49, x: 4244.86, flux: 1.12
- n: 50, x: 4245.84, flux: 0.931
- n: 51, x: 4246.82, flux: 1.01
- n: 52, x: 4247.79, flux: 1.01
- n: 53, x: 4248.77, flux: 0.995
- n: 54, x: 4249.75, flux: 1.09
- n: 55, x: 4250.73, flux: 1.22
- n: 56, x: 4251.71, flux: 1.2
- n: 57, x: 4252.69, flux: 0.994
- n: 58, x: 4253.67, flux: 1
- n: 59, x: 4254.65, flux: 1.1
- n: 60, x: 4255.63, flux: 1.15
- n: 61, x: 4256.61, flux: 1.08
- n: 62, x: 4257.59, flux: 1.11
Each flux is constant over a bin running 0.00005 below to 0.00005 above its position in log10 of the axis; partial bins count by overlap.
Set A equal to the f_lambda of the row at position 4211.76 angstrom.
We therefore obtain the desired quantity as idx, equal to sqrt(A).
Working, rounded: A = 1.03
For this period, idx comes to 1.01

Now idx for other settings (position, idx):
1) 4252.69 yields 1.00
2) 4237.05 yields 1.01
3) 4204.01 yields 1.03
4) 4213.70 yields 1.00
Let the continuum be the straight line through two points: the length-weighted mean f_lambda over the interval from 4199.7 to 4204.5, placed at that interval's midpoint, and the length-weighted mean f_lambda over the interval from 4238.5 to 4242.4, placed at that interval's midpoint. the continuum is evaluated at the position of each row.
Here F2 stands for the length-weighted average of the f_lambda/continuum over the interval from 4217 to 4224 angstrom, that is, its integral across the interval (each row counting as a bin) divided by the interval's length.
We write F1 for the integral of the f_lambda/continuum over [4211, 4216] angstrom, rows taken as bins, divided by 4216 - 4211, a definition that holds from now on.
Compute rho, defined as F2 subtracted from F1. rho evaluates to 0.018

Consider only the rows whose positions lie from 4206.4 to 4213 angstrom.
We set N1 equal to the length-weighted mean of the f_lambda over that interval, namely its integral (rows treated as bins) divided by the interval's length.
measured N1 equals 1.04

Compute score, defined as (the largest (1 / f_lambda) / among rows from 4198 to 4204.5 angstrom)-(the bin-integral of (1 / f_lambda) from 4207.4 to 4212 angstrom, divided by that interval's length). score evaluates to 0.33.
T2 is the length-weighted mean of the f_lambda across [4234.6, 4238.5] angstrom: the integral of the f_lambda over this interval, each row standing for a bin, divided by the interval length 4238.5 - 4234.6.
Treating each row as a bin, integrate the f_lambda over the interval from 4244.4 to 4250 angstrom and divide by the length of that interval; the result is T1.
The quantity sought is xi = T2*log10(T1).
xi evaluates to 0.0101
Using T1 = 1.02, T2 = 1.033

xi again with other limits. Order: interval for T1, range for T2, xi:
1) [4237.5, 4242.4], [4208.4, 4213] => 0.0264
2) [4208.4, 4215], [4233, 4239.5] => 0.0111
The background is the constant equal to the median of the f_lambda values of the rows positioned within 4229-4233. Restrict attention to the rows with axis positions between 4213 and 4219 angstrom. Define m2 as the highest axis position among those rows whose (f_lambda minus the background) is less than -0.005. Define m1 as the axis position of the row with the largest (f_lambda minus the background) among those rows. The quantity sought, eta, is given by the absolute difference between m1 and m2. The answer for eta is 2.9 angstrom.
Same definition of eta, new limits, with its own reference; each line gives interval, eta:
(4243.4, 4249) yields 4.9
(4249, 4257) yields 2.9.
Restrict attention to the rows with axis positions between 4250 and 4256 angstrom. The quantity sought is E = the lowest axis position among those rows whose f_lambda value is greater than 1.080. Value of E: 4250.73 angstrom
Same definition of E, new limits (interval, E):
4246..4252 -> 4249.75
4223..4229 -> 4228.28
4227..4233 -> 4228.28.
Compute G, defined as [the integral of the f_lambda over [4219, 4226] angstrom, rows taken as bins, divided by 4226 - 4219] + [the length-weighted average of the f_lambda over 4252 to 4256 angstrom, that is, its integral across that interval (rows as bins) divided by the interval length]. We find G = 2.06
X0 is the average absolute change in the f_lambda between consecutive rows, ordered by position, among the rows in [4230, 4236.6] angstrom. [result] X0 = 0.033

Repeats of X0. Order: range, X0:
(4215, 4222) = 0.026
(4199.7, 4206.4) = 0.076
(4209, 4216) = 0.020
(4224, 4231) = 0.038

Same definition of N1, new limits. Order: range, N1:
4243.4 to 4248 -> 1.06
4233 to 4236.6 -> 1.06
